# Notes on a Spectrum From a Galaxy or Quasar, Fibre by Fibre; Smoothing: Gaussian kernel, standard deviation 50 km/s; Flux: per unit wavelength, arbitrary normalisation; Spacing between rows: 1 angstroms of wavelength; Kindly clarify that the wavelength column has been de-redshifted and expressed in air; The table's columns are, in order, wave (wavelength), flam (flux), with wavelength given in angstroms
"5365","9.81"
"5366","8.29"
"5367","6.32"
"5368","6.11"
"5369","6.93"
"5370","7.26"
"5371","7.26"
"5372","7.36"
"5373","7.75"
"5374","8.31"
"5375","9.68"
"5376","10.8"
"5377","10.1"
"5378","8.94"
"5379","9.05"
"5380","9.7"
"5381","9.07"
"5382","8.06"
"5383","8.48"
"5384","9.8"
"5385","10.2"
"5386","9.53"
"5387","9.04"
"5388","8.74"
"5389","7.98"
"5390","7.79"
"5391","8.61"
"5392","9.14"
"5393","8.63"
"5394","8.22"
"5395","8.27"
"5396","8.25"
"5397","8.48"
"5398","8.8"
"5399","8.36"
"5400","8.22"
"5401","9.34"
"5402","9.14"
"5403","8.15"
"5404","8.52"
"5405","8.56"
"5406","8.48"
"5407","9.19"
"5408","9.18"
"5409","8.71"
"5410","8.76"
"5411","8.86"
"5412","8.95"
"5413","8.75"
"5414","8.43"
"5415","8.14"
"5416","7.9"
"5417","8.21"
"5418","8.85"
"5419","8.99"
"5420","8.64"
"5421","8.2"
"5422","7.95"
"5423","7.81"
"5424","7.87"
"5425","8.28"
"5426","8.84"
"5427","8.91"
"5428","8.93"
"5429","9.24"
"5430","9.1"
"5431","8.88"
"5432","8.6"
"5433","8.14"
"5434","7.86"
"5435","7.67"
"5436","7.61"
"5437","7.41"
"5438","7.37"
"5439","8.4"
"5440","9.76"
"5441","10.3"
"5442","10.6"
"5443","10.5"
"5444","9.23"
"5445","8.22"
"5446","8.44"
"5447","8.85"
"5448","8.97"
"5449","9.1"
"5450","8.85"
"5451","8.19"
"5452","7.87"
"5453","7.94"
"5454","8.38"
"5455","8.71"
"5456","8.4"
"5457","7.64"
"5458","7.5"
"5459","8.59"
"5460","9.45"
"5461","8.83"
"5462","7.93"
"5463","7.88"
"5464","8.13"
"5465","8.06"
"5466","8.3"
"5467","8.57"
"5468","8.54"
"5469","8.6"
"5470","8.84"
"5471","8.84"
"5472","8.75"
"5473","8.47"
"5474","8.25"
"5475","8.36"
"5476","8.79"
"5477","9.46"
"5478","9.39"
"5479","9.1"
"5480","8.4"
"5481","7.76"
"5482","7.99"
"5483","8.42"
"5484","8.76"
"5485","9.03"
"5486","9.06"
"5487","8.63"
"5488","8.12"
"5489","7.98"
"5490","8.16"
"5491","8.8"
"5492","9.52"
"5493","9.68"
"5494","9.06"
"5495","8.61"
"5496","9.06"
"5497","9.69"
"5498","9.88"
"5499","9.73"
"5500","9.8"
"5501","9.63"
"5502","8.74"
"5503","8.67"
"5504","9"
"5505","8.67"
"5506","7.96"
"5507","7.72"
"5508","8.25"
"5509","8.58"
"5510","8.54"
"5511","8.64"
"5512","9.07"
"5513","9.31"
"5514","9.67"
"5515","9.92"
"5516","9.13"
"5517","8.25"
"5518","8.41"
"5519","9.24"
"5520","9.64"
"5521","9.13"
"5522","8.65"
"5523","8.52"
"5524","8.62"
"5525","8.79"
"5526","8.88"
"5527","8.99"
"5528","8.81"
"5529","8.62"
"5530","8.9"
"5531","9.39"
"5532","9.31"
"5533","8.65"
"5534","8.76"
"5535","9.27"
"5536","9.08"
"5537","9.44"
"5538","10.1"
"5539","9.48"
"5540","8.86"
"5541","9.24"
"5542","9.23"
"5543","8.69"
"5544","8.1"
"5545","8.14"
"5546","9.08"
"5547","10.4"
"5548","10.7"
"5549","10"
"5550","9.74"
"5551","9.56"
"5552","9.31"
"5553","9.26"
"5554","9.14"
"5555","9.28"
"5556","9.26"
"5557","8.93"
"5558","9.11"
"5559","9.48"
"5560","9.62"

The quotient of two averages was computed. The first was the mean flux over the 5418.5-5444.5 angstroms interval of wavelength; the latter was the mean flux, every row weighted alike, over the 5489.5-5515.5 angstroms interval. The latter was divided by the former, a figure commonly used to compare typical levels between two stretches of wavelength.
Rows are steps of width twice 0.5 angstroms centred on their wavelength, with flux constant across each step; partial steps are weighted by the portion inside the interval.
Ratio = 1.041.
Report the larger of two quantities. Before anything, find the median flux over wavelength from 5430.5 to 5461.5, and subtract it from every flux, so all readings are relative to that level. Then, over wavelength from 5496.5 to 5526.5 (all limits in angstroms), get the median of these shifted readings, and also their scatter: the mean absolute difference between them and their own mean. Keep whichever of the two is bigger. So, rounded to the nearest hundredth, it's 0.50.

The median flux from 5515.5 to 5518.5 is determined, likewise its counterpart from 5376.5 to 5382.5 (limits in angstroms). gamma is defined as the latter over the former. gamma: 1.08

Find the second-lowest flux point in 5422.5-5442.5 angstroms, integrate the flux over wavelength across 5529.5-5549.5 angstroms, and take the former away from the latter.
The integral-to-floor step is 177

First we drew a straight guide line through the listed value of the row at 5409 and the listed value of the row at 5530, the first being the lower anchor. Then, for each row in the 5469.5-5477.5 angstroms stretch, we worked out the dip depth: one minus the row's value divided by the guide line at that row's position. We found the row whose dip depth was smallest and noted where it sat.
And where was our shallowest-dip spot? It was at 5477 angstroms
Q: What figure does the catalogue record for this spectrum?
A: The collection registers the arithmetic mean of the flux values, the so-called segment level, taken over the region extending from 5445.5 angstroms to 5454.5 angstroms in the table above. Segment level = 8.51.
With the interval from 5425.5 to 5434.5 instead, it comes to 8.72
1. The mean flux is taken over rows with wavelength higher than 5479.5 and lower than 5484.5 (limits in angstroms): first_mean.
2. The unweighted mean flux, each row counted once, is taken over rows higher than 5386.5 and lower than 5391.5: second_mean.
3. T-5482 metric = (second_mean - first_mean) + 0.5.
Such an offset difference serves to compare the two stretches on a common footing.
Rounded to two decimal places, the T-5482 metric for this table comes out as 0.67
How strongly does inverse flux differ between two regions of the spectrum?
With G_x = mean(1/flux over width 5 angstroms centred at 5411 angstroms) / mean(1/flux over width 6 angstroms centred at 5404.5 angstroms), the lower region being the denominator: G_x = 0.98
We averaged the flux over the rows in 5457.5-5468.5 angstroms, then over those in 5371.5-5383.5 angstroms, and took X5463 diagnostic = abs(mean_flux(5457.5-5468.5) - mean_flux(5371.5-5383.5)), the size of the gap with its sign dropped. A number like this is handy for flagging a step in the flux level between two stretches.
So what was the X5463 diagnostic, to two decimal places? 0.60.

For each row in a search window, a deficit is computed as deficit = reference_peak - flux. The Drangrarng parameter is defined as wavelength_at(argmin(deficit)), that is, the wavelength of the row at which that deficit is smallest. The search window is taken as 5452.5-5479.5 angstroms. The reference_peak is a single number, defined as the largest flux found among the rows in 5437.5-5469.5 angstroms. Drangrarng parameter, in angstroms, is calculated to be 5477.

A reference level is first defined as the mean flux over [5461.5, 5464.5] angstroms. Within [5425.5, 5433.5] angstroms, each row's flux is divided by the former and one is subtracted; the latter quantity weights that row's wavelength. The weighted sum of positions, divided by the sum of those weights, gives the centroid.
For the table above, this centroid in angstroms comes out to 5429.0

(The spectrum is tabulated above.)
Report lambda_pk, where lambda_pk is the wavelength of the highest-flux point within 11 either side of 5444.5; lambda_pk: 5442 angstroms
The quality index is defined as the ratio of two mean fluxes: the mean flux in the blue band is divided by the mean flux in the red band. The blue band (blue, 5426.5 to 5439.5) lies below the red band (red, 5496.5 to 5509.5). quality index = 0.93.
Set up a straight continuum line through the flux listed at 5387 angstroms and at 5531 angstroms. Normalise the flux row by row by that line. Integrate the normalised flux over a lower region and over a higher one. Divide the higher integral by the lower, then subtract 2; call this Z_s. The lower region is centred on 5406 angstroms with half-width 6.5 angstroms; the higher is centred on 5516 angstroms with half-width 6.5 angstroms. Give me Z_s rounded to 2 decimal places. -1.00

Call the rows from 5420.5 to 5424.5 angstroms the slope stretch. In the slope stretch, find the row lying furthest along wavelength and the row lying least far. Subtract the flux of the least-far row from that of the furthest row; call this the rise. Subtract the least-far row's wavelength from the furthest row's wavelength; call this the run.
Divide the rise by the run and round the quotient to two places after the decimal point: -0.11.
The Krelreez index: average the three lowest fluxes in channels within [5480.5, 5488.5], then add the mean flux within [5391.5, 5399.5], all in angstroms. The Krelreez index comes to 16.5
